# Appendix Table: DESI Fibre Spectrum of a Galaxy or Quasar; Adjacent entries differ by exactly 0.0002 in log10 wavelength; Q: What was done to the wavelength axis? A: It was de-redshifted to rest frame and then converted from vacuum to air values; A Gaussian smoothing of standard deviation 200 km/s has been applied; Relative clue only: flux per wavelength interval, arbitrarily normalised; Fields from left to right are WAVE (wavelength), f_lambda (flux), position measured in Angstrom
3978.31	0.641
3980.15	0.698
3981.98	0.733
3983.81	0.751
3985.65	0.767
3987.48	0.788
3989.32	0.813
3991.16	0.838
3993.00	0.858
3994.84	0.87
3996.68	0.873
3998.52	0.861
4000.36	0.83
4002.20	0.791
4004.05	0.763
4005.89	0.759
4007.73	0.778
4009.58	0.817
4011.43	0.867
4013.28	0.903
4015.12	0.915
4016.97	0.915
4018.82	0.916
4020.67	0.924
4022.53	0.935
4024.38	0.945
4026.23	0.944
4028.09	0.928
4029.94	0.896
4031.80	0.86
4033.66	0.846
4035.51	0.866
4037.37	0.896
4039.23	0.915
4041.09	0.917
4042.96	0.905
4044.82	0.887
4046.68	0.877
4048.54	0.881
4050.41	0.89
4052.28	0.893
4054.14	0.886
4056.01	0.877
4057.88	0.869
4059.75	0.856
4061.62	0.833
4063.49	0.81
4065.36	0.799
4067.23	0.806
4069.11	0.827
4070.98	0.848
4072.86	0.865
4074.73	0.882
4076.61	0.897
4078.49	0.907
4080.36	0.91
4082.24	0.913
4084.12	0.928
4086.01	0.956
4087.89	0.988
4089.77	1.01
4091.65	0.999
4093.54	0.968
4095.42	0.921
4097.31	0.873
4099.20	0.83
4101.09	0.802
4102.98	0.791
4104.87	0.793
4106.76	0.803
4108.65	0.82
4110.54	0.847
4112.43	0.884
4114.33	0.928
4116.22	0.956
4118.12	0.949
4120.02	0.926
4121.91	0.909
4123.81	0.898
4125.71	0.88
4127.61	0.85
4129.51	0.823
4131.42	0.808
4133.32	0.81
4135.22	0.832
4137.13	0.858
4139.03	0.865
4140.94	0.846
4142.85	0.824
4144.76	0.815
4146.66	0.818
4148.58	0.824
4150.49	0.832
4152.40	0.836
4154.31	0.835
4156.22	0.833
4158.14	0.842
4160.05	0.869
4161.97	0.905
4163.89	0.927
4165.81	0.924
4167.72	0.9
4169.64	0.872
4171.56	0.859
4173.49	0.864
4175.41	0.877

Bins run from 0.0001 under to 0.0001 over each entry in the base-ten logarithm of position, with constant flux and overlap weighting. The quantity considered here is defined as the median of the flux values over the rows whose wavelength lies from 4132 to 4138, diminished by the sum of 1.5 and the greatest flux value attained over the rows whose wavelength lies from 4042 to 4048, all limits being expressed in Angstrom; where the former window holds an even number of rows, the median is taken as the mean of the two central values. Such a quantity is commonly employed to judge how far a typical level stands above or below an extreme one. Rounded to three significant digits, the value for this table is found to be -1.57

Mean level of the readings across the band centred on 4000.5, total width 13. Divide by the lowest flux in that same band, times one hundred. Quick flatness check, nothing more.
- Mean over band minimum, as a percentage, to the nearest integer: 108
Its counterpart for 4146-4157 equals 101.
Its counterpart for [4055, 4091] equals 111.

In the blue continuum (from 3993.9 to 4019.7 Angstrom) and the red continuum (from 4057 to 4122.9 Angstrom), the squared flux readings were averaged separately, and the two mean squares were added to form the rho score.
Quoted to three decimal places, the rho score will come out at 1.504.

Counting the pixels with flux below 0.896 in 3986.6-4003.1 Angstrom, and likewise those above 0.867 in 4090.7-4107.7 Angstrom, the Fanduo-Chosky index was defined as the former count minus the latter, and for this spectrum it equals 5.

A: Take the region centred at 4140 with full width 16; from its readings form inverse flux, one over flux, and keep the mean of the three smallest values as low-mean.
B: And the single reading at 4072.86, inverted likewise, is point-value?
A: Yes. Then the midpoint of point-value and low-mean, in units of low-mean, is 0.99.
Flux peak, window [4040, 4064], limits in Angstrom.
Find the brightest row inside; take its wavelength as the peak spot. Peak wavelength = 4041.09 Angstrom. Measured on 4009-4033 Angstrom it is 4024.38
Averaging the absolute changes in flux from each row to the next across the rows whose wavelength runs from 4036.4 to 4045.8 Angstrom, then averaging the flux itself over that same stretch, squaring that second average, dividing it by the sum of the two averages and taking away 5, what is -4.11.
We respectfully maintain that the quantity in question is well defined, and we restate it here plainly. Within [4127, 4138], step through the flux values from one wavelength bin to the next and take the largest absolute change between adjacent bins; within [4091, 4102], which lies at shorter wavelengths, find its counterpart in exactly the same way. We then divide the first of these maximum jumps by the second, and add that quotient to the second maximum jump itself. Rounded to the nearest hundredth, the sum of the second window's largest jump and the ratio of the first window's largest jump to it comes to 0.61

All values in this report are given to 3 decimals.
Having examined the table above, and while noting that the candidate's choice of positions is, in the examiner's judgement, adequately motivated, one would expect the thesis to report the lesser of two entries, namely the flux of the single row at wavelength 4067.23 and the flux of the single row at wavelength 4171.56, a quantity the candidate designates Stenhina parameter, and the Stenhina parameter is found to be 0.806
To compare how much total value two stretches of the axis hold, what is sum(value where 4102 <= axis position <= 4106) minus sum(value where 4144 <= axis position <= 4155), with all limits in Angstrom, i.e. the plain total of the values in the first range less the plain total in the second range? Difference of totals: -3.4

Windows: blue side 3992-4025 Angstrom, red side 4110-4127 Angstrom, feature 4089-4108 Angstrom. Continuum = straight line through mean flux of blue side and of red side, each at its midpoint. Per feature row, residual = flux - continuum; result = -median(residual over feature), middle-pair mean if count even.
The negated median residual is 0.049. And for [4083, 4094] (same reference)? -0.081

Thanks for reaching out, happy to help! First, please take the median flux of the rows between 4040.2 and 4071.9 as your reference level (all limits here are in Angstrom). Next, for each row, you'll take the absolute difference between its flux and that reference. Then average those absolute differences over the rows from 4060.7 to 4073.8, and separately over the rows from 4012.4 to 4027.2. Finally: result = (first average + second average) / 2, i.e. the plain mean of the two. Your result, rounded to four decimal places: 0.0489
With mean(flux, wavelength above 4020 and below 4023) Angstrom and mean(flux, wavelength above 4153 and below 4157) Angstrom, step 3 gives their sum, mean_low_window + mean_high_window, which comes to 1.76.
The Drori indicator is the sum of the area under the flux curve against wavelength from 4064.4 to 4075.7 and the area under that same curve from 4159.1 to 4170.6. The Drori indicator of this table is 19.8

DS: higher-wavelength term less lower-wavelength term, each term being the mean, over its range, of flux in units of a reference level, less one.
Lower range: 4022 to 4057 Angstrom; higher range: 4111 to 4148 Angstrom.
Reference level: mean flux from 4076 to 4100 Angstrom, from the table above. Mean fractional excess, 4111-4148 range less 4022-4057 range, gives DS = -0.032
